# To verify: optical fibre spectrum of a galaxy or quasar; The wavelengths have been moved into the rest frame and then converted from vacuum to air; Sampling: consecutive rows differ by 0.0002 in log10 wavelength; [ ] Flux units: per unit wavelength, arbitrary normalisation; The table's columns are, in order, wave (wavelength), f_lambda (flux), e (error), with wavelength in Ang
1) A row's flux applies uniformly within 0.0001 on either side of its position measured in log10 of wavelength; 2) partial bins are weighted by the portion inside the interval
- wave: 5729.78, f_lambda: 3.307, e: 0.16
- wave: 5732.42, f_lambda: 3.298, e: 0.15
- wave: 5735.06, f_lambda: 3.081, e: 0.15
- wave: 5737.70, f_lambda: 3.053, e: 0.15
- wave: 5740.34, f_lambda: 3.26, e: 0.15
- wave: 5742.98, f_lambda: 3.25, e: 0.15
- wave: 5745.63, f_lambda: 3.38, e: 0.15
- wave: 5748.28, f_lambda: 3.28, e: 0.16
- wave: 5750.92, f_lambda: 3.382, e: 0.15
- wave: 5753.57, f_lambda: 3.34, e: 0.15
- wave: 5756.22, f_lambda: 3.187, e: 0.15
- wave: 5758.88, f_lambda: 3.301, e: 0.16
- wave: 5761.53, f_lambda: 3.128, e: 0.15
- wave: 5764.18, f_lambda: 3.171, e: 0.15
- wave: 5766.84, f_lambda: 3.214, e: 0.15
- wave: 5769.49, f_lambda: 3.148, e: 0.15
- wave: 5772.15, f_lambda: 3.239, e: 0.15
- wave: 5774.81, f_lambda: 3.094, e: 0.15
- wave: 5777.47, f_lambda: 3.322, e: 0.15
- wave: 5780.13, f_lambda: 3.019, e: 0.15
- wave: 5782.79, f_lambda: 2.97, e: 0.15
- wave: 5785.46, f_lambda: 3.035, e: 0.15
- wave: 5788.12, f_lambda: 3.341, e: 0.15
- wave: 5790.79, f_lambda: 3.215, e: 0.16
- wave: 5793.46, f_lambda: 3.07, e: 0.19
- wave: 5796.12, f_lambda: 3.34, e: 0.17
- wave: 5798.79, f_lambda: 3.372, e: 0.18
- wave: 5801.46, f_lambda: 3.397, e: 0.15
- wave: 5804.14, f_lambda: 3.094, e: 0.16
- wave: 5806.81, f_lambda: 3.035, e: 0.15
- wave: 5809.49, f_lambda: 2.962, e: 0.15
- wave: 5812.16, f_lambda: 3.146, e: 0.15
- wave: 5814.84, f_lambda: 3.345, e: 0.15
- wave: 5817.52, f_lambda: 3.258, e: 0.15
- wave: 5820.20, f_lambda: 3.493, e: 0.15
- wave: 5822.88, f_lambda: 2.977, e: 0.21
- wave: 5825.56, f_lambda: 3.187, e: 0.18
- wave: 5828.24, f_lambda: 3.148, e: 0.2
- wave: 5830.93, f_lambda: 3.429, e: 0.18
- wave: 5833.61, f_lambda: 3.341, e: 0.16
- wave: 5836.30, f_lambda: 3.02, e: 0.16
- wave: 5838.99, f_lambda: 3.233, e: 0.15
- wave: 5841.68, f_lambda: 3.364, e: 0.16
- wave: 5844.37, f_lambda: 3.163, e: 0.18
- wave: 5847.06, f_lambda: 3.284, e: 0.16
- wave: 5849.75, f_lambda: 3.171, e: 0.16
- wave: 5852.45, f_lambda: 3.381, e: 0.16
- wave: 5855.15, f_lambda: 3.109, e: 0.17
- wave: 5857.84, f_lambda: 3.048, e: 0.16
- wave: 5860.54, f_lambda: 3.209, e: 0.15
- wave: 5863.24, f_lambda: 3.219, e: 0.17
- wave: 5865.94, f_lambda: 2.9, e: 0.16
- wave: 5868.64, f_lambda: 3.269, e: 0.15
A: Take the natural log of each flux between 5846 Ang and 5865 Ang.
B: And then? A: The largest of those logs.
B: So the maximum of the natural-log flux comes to 1.22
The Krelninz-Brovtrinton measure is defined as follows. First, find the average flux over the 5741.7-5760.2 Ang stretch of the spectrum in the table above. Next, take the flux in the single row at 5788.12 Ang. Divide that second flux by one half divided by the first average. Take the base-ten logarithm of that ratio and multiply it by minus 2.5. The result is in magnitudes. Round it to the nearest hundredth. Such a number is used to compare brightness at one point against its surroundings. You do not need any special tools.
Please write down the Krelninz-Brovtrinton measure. -3.36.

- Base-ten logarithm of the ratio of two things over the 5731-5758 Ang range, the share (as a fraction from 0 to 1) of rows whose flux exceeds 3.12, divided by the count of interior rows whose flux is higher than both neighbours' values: -0.574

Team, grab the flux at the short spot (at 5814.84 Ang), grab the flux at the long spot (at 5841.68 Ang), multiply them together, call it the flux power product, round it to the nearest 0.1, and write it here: 11.3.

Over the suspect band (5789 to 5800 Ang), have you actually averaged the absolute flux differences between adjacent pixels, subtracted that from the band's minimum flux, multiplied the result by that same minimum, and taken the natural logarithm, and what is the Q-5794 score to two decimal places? 2.19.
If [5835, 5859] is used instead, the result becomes 2.15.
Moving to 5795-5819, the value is 2.13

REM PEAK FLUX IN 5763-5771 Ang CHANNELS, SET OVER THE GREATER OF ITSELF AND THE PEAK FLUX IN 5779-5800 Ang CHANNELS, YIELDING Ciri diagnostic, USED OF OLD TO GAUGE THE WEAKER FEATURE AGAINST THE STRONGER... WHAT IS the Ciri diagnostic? 0.95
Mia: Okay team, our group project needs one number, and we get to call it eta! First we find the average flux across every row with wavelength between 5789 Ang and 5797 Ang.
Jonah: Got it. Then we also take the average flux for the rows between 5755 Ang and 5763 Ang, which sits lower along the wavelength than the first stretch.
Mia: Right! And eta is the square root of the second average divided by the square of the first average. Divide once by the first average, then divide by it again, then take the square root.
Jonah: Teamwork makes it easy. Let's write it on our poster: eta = 0.558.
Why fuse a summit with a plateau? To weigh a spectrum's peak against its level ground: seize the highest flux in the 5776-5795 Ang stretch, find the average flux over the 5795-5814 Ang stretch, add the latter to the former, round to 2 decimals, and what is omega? 6.53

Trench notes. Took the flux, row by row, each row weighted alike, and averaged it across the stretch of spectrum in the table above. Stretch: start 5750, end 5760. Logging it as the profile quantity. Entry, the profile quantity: 3.30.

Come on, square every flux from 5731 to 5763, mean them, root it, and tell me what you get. 3.25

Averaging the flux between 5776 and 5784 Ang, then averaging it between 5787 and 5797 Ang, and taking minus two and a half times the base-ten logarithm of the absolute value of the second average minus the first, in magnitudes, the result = 2.2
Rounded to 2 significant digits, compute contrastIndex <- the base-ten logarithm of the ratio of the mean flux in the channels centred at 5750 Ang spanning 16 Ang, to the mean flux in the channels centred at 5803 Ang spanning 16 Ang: 0.014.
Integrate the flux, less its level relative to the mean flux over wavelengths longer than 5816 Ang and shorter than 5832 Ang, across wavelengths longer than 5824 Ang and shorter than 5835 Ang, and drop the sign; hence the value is 0.3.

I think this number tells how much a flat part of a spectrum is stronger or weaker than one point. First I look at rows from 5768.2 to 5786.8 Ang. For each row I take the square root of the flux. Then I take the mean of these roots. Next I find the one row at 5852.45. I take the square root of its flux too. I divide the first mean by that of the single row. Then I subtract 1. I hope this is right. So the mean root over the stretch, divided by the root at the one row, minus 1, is -0.040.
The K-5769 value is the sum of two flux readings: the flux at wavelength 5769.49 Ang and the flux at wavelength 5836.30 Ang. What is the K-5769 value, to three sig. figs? 6.17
